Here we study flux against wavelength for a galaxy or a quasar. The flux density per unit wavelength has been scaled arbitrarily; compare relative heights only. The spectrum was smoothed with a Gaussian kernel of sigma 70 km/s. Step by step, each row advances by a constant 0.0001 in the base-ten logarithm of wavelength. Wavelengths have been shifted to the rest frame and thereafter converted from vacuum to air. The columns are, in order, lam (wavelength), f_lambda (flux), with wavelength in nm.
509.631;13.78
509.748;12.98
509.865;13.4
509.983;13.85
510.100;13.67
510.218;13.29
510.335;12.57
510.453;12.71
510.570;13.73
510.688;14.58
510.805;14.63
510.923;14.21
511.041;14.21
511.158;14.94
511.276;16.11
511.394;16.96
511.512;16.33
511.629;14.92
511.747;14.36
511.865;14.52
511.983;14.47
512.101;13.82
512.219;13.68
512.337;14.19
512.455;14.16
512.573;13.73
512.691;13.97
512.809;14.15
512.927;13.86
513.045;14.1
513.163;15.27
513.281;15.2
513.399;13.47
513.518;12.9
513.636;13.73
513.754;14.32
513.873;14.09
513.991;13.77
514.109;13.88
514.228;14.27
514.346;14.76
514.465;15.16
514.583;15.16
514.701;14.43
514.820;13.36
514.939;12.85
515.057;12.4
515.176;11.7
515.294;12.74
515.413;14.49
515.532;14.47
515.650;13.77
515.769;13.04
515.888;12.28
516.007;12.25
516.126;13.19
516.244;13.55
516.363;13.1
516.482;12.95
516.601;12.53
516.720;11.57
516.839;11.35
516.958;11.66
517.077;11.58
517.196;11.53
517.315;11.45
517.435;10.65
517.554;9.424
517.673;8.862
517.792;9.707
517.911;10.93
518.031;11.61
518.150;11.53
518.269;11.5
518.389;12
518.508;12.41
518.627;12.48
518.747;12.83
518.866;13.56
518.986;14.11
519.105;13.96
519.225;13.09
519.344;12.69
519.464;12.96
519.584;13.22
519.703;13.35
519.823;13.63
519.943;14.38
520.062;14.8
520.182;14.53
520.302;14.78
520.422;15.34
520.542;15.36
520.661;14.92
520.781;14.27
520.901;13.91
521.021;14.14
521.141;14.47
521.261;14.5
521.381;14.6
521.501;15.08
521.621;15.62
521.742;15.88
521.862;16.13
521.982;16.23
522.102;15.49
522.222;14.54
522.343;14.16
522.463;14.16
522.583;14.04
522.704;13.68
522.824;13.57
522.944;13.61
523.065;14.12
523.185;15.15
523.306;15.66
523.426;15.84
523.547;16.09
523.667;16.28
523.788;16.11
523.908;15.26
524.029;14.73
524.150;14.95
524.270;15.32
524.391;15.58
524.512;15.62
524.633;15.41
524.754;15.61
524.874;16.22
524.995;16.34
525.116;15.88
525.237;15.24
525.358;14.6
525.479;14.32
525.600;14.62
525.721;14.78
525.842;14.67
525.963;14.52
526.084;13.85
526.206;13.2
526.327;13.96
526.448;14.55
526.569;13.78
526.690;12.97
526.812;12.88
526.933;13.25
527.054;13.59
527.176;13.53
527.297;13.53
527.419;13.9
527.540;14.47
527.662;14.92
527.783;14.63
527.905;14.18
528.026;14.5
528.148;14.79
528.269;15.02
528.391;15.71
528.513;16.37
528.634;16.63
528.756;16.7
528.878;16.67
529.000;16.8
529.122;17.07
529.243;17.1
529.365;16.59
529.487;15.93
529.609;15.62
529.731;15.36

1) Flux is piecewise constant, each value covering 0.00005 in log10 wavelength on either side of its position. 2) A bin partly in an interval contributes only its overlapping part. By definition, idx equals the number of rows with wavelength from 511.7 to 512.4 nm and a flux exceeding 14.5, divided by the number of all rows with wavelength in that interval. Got 0.17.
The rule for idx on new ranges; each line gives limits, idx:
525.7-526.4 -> 0.50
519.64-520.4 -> 0.50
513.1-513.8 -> 0.33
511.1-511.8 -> 0.83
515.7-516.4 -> 0.00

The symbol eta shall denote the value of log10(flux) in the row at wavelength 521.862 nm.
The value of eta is 1.208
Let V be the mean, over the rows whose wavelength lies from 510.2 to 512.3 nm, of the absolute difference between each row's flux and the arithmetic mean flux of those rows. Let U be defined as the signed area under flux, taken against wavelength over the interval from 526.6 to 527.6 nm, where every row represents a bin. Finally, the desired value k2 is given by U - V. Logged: 13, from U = 14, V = 0.83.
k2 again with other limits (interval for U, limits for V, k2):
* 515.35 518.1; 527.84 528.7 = 32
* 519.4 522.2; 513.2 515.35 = 40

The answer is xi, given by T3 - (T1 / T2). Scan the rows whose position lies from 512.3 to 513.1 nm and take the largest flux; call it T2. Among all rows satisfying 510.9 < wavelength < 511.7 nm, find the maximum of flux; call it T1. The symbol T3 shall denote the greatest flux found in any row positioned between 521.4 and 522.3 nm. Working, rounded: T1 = 16.96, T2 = 14.19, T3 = 16.23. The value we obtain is 15.0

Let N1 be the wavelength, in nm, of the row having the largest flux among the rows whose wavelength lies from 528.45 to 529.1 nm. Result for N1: 529.000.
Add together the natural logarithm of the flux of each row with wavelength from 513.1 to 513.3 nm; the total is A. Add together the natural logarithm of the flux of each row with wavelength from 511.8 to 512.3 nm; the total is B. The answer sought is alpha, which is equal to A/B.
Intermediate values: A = 5.4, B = 11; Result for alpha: 0.5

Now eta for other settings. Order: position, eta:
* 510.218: 1.124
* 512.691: 1.145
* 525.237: 1.183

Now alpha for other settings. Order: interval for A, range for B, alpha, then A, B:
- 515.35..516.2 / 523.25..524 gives 1.1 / 18.1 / 17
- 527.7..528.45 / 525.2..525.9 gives 1.0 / 16.2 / 16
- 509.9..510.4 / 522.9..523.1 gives 2.0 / 10.4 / 5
